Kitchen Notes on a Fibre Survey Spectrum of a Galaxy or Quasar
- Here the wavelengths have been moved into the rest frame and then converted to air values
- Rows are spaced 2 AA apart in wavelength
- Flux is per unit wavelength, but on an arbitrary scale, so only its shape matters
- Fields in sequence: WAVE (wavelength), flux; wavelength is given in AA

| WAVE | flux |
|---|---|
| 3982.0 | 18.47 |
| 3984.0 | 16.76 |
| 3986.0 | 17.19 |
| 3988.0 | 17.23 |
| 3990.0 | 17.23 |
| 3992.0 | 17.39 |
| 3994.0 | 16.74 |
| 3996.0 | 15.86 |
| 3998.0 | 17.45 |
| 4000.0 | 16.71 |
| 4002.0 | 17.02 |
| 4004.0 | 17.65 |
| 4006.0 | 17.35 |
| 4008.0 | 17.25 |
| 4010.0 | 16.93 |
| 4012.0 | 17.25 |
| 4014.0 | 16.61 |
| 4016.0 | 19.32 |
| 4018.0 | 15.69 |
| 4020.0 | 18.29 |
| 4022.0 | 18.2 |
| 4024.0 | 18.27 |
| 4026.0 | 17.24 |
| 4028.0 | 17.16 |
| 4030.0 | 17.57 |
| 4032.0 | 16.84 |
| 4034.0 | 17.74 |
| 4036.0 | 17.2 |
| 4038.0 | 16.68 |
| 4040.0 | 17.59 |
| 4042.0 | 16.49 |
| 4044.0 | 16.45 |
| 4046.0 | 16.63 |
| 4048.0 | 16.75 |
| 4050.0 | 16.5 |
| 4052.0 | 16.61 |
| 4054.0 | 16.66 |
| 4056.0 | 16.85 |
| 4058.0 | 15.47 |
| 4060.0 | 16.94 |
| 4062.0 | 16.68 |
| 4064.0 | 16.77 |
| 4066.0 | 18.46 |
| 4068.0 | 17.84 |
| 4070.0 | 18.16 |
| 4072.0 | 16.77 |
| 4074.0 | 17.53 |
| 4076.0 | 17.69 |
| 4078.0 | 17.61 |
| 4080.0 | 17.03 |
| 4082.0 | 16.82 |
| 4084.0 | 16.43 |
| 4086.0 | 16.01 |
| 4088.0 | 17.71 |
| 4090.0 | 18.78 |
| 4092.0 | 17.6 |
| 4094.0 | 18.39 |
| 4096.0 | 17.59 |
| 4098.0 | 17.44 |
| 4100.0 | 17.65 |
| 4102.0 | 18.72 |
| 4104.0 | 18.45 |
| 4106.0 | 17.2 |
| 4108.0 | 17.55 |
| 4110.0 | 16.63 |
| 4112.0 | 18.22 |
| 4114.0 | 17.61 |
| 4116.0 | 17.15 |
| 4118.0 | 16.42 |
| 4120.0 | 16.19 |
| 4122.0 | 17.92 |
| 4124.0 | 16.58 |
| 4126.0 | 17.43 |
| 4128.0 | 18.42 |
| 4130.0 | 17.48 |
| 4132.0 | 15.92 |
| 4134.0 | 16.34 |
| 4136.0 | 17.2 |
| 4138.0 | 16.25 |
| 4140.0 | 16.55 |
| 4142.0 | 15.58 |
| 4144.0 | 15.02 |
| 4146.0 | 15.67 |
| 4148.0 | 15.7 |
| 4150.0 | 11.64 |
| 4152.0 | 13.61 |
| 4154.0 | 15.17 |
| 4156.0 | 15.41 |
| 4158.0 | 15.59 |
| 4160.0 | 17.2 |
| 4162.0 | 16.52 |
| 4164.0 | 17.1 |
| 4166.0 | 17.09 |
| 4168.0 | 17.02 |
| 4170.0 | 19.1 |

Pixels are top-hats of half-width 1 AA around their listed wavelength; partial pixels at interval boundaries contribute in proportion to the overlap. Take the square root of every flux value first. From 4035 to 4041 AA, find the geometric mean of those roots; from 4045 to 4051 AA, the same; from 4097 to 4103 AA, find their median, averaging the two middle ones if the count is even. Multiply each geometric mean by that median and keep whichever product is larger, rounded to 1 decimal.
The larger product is 17.4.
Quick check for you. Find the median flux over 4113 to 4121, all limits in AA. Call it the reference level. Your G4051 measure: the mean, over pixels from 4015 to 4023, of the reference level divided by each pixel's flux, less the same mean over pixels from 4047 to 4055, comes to -0.065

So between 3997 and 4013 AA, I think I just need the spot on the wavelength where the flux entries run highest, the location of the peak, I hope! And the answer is 4004.0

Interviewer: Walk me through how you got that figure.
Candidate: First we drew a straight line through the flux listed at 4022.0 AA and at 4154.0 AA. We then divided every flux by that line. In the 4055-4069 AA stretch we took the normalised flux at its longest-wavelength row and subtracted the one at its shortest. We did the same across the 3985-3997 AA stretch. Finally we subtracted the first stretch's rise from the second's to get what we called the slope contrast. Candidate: -0.13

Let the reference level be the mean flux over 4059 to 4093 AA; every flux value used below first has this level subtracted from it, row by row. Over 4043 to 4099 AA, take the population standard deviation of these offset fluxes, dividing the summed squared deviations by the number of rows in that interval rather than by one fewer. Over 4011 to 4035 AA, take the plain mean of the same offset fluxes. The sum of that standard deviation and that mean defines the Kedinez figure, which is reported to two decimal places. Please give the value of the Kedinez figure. 0.93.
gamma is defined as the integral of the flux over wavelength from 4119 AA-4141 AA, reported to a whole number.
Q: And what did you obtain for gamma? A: 373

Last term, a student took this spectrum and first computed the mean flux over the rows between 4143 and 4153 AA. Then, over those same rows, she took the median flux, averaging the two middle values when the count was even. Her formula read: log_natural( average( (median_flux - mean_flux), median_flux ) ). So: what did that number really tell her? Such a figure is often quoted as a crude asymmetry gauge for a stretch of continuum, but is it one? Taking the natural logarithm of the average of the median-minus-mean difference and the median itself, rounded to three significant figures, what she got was 2.06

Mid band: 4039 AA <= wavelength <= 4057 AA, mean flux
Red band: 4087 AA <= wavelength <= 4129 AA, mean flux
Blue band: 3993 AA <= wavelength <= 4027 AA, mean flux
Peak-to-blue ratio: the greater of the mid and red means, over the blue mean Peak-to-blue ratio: 1.02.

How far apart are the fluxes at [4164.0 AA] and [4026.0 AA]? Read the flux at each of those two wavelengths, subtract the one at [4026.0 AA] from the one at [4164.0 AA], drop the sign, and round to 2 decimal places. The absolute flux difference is 0.14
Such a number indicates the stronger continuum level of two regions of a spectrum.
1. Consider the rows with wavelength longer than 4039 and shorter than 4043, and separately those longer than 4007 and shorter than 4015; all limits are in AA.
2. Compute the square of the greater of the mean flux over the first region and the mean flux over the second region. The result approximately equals 290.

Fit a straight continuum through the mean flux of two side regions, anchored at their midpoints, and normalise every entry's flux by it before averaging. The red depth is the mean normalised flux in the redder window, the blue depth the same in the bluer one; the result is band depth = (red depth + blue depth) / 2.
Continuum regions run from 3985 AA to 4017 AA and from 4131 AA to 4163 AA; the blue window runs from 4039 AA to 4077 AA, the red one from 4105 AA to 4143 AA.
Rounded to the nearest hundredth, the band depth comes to 1.05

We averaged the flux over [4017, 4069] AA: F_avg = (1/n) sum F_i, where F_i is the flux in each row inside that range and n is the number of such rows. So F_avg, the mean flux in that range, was 17.1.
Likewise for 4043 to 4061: 16.5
